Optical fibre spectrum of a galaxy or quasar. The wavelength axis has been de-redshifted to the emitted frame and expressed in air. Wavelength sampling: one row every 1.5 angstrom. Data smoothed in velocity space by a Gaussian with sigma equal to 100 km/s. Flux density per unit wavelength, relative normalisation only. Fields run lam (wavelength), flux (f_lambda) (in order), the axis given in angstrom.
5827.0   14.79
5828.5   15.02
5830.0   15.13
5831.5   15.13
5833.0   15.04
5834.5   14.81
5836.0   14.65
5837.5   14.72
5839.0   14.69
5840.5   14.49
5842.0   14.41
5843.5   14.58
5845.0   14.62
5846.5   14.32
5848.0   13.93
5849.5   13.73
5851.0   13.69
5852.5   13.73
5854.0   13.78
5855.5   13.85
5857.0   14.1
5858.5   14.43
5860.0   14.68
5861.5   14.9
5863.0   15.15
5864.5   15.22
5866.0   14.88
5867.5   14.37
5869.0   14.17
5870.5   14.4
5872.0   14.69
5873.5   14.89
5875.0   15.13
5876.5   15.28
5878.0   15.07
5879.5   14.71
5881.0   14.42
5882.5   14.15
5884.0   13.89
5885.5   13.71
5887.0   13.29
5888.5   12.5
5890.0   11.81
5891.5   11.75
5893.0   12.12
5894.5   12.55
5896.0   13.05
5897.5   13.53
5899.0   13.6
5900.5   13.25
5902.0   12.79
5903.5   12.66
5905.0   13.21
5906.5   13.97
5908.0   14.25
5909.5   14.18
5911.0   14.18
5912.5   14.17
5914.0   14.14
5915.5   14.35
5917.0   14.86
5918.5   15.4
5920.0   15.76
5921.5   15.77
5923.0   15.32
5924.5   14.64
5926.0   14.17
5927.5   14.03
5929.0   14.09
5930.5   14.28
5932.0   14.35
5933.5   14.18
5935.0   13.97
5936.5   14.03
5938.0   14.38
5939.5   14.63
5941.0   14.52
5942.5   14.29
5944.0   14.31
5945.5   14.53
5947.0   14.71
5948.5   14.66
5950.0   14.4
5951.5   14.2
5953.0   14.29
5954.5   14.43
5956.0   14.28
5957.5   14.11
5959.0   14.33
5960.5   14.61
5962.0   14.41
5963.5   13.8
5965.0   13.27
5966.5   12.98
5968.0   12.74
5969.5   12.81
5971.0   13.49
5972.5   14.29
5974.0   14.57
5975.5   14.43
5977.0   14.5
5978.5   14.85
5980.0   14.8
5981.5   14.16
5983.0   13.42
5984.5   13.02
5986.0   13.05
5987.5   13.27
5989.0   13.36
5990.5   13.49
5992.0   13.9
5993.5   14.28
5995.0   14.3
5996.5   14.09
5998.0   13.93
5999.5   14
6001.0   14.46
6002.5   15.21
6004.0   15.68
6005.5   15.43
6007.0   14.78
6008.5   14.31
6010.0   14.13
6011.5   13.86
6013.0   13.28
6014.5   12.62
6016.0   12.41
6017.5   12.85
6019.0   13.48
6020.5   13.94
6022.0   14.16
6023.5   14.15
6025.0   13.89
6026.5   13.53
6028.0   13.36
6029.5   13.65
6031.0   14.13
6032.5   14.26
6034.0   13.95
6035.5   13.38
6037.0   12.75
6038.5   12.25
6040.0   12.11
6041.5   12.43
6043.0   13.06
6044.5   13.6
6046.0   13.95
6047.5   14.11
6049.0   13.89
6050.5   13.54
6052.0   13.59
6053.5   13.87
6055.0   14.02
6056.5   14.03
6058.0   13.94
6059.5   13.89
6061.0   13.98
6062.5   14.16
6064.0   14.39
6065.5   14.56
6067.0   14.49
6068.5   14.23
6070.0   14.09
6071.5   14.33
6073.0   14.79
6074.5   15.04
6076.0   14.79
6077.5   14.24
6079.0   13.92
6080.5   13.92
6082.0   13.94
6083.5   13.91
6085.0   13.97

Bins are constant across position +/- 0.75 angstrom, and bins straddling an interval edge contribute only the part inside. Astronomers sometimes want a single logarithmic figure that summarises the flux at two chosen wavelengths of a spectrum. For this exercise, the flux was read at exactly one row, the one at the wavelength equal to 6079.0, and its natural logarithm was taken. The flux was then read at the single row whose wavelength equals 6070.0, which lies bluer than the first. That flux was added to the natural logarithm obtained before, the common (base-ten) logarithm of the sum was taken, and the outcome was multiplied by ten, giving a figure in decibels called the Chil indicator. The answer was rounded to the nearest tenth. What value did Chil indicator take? 12.2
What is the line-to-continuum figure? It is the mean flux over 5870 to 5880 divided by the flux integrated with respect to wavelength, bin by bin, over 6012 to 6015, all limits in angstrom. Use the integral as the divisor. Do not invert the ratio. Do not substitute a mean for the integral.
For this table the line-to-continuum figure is 0.38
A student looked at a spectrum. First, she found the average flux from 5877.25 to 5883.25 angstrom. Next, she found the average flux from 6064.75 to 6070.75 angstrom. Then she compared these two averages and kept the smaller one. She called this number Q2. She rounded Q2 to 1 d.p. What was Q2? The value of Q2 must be 14.3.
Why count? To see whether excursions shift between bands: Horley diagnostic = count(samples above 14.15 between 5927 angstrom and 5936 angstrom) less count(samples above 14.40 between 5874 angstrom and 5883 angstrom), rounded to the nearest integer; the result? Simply -2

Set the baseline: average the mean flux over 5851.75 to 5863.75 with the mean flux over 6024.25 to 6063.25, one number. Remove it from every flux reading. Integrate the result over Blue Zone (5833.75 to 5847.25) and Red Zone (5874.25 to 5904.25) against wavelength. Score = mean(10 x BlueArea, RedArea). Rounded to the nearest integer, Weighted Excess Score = 35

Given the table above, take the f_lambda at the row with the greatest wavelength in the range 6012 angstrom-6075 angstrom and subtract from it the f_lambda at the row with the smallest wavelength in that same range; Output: 1.8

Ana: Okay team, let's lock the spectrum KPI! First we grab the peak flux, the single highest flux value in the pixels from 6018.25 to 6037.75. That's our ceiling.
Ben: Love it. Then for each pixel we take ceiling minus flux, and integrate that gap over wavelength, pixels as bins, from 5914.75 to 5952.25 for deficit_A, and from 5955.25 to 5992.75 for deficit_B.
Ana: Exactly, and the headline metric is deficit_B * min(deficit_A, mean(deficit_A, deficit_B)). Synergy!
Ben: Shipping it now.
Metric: -174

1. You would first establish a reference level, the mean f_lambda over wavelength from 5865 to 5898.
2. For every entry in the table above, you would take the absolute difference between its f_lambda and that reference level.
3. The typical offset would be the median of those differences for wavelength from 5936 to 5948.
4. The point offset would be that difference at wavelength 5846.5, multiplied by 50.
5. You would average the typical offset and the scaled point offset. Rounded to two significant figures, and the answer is 12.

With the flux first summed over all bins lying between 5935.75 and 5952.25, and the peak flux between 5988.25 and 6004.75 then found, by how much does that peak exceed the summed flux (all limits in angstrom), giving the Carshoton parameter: -143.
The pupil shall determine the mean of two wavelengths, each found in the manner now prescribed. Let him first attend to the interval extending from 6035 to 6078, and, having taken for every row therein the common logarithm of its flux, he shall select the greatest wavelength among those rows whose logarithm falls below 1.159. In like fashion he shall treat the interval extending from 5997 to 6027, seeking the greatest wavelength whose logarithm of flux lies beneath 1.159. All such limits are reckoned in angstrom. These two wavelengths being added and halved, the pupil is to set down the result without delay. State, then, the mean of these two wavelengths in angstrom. 6052.0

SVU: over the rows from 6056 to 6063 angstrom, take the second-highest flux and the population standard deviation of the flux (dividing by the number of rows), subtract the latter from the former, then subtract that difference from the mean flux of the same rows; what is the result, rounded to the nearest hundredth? 0.06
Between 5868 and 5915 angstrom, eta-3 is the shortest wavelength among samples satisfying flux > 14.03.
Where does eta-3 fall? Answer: 5869.0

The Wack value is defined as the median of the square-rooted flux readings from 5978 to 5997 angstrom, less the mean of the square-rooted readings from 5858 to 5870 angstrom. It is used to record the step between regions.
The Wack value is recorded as -0.11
